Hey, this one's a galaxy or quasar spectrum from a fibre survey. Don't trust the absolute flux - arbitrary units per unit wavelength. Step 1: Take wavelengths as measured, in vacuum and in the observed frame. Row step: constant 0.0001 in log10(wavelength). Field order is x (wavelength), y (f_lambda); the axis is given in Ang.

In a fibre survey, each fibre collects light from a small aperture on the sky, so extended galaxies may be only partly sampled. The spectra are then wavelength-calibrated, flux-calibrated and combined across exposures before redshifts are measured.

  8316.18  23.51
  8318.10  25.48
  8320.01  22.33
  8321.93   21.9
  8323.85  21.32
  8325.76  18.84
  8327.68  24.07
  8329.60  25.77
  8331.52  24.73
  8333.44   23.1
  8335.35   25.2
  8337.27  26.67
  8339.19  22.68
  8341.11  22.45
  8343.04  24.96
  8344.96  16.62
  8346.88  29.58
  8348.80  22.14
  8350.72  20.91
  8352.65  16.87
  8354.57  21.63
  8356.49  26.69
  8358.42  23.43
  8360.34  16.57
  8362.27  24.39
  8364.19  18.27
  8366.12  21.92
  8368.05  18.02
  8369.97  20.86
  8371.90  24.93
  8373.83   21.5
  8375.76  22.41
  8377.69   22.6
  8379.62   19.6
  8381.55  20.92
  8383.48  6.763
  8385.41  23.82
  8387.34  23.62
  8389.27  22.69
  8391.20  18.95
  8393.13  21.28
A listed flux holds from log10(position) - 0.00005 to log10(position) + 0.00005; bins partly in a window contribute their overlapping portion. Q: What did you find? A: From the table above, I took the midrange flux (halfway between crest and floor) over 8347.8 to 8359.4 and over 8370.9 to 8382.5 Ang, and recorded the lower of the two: 21.8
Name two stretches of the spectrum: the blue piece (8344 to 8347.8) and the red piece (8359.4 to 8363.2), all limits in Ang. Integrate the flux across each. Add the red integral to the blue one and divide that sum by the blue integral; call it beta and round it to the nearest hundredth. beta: 1.89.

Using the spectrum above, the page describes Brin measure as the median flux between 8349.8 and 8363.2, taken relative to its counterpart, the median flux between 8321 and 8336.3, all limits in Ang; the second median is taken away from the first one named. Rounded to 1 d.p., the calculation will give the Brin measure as -2.0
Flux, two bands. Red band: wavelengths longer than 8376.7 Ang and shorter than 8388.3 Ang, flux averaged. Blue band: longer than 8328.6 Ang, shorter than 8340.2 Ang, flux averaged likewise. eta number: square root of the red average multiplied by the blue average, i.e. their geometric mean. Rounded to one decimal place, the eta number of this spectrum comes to 22.0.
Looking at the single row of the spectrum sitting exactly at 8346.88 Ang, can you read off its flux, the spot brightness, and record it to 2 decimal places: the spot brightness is 29.58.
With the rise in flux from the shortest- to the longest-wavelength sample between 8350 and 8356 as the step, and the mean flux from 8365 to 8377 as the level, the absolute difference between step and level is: 20.9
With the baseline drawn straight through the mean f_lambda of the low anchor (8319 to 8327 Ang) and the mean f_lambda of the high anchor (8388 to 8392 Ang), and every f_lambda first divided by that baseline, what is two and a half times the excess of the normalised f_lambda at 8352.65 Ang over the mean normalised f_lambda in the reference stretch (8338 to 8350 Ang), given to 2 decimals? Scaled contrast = -0.73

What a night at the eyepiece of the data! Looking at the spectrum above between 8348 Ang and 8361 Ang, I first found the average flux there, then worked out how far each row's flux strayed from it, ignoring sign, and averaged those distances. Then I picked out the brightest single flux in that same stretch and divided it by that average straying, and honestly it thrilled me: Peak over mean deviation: 10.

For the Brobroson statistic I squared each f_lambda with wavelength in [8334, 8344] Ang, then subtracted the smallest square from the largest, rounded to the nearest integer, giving 207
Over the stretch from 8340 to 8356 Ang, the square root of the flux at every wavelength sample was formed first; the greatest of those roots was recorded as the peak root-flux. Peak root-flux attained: 5.44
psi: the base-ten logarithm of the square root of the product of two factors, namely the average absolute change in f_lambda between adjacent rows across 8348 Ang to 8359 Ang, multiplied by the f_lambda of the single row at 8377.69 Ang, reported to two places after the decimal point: 0.96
